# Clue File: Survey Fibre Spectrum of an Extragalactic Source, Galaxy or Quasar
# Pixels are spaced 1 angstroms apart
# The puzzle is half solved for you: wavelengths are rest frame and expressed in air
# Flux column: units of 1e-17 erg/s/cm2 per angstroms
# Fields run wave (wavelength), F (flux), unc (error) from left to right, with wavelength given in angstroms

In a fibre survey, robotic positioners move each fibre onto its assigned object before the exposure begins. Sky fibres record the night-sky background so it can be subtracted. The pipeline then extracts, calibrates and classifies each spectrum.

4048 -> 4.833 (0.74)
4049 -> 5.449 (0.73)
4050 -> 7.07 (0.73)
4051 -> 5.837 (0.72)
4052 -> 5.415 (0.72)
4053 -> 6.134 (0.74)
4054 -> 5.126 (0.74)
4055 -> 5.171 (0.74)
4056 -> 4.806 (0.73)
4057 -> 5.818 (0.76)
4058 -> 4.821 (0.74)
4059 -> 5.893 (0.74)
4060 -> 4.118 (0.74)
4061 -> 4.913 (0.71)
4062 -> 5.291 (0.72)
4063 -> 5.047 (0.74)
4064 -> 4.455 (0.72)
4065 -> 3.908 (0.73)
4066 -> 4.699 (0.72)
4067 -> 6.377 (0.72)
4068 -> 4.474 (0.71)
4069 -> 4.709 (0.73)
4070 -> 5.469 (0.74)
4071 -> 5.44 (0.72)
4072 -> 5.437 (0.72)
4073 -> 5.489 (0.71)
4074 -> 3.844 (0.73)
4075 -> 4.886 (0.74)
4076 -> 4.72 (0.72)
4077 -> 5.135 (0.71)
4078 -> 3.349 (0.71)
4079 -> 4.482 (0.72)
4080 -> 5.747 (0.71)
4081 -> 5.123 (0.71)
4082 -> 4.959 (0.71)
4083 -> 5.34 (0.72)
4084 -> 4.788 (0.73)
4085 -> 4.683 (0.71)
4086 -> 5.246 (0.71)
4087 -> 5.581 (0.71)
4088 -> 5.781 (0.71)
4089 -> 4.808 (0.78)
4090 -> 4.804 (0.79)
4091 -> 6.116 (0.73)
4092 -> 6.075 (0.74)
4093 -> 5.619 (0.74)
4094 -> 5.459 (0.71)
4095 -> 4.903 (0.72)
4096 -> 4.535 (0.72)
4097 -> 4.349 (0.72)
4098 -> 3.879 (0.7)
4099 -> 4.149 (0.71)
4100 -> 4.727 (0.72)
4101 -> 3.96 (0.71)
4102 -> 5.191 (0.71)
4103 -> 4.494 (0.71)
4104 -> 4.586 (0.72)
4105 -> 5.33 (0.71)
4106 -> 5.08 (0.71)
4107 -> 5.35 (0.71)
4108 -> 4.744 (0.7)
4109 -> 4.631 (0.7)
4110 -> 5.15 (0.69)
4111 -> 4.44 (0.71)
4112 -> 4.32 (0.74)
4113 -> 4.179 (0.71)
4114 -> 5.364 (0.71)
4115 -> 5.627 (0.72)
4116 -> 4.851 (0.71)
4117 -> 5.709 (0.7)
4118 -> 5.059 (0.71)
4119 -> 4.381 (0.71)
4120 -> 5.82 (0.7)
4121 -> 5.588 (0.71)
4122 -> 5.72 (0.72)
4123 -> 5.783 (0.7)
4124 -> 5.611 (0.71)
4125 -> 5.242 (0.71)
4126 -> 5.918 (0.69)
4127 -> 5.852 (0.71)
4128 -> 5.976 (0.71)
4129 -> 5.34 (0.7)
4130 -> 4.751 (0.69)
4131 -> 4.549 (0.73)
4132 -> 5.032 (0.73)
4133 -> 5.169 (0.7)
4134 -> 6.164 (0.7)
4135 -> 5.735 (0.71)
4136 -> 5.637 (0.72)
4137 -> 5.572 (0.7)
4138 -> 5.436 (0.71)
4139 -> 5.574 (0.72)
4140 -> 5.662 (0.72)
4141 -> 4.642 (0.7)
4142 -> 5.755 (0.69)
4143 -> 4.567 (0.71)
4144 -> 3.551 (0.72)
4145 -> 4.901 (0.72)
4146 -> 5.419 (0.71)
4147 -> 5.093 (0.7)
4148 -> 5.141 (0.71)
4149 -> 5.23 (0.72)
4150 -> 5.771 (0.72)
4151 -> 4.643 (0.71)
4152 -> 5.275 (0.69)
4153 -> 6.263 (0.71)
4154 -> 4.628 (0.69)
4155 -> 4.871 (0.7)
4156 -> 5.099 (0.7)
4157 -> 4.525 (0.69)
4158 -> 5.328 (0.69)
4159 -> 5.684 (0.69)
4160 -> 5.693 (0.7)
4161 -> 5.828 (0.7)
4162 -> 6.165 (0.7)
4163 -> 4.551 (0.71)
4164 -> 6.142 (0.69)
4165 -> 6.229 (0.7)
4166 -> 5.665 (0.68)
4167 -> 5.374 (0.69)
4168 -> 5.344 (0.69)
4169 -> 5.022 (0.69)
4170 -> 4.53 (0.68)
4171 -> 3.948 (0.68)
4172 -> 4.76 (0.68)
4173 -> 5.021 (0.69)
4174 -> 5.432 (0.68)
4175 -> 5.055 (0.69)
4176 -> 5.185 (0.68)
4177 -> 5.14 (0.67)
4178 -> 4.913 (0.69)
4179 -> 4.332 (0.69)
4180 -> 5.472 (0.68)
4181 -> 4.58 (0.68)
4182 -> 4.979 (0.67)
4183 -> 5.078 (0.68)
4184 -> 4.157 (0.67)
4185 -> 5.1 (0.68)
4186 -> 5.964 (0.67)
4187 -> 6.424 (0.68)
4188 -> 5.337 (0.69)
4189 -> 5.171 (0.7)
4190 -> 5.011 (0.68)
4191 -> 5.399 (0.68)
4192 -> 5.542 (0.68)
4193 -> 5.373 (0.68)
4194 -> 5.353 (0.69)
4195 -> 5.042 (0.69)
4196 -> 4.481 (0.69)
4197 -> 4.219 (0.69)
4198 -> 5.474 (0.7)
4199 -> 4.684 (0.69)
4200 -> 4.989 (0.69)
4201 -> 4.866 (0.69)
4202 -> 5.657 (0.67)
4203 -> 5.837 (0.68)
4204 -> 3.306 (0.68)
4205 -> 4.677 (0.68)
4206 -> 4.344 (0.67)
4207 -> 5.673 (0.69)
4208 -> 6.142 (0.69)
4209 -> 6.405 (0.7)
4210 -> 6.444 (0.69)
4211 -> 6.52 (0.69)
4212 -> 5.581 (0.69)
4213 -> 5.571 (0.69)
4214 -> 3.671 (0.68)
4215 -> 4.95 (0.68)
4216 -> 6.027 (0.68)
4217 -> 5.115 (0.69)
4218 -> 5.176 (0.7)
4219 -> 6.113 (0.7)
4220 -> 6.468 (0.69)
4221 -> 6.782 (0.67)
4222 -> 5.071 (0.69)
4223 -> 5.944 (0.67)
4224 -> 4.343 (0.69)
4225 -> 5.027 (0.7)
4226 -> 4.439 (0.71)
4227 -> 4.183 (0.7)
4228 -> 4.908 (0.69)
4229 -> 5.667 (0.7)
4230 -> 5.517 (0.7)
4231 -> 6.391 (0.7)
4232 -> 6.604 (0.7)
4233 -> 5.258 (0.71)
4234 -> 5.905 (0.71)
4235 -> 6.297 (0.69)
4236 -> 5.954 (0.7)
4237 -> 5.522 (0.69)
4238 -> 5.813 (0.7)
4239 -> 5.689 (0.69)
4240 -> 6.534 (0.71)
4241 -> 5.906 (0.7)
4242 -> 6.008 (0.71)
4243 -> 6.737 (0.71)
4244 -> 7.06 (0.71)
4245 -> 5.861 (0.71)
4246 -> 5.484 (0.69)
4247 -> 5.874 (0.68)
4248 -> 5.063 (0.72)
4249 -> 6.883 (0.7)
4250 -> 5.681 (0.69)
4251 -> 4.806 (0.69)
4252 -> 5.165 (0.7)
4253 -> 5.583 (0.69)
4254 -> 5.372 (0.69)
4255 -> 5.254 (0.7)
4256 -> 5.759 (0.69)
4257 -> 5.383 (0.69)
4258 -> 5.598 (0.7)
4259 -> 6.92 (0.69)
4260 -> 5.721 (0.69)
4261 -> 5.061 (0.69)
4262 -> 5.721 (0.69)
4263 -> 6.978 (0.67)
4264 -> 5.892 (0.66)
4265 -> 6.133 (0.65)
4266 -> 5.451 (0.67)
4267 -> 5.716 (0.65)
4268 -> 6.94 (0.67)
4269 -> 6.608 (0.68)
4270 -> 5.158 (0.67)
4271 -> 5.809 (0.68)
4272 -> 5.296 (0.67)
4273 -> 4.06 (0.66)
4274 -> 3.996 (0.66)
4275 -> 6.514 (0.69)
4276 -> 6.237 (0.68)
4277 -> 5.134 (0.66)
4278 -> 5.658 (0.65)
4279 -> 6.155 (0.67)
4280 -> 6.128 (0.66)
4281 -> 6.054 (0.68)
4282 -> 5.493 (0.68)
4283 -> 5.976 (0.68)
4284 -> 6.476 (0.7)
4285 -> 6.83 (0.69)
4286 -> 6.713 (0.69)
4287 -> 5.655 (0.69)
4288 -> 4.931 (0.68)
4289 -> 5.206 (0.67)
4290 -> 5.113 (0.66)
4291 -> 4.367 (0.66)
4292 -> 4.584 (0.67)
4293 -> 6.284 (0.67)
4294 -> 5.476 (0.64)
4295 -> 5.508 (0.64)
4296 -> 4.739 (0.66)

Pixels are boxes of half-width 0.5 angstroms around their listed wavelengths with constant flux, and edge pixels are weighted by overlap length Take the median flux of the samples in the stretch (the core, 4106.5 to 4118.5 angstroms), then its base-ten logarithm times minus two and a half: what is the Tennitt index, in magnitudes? -1.74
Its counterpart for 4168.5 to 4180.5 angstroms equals -1.75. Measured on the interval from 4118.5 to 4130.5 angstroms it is -1.88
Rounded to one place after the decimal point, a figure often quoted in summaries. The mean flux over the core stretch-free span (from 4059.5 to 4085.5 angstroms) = 4.9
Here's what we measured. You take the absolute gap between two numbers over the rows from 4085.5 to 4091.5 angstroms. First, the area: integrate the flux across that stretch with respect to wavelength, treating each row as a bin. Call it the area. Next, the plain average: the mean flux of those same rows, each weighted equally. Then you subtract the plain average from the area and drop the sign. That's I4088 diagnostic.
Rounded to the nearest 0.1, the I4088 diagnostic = 26.9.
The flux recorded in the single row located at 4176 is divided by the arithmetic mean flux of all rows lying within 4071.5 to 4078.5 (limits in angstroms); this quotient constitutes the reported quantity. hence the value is 1.10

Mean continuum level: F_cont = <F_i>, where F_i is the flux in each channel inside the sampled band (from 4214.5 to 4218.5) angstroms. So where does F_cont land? 5.3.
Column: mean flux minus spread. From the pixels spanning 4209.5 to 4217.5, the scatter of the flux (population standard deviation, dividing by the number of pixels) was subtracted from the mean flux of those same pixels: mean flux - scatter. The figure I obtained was 4.6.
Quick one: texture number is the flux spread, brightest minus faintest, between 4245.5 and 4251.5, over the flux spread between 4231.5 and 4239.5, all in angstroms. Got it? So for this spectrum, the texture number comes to 1.5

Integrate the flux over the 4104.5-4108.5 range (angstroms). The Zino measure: 20.5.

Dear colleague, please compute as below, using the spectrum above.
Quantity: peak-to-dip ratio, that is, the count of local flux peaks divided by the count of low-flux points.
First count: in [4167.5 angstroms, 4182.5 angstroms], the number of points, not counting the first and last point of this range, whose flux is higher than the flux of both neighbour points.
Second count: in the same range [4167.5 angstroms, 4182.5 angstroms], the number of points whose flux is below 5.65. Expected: 0.20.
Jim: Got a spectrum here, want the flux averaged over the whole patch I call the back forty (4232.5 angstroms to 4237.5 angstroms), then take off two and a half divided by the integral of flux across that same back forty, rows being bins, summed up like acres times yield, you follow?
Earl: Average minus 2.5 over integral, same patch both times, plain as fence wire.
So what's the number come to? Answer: 5.7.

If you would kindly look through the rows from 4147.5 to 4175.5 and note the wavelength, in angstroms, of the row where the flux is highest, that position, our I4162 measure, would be 4153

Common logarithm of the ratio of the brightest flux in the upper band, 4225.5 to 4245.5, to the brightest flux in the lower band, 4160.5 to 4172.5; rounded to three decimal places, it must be 0.054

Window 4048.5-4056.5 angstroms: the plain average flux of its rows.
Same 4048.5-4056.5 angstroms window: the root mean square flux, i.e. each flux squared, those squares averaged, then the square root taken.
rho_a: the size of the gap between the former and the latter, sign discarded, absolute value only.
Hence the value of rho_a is 0.040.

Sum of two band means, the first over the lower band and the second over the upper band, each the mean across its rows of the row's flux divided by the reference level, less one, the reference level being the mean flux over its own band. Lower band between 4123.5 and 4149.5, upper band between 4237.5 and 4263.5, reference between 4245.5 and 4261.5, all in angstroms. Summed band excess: -0.012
